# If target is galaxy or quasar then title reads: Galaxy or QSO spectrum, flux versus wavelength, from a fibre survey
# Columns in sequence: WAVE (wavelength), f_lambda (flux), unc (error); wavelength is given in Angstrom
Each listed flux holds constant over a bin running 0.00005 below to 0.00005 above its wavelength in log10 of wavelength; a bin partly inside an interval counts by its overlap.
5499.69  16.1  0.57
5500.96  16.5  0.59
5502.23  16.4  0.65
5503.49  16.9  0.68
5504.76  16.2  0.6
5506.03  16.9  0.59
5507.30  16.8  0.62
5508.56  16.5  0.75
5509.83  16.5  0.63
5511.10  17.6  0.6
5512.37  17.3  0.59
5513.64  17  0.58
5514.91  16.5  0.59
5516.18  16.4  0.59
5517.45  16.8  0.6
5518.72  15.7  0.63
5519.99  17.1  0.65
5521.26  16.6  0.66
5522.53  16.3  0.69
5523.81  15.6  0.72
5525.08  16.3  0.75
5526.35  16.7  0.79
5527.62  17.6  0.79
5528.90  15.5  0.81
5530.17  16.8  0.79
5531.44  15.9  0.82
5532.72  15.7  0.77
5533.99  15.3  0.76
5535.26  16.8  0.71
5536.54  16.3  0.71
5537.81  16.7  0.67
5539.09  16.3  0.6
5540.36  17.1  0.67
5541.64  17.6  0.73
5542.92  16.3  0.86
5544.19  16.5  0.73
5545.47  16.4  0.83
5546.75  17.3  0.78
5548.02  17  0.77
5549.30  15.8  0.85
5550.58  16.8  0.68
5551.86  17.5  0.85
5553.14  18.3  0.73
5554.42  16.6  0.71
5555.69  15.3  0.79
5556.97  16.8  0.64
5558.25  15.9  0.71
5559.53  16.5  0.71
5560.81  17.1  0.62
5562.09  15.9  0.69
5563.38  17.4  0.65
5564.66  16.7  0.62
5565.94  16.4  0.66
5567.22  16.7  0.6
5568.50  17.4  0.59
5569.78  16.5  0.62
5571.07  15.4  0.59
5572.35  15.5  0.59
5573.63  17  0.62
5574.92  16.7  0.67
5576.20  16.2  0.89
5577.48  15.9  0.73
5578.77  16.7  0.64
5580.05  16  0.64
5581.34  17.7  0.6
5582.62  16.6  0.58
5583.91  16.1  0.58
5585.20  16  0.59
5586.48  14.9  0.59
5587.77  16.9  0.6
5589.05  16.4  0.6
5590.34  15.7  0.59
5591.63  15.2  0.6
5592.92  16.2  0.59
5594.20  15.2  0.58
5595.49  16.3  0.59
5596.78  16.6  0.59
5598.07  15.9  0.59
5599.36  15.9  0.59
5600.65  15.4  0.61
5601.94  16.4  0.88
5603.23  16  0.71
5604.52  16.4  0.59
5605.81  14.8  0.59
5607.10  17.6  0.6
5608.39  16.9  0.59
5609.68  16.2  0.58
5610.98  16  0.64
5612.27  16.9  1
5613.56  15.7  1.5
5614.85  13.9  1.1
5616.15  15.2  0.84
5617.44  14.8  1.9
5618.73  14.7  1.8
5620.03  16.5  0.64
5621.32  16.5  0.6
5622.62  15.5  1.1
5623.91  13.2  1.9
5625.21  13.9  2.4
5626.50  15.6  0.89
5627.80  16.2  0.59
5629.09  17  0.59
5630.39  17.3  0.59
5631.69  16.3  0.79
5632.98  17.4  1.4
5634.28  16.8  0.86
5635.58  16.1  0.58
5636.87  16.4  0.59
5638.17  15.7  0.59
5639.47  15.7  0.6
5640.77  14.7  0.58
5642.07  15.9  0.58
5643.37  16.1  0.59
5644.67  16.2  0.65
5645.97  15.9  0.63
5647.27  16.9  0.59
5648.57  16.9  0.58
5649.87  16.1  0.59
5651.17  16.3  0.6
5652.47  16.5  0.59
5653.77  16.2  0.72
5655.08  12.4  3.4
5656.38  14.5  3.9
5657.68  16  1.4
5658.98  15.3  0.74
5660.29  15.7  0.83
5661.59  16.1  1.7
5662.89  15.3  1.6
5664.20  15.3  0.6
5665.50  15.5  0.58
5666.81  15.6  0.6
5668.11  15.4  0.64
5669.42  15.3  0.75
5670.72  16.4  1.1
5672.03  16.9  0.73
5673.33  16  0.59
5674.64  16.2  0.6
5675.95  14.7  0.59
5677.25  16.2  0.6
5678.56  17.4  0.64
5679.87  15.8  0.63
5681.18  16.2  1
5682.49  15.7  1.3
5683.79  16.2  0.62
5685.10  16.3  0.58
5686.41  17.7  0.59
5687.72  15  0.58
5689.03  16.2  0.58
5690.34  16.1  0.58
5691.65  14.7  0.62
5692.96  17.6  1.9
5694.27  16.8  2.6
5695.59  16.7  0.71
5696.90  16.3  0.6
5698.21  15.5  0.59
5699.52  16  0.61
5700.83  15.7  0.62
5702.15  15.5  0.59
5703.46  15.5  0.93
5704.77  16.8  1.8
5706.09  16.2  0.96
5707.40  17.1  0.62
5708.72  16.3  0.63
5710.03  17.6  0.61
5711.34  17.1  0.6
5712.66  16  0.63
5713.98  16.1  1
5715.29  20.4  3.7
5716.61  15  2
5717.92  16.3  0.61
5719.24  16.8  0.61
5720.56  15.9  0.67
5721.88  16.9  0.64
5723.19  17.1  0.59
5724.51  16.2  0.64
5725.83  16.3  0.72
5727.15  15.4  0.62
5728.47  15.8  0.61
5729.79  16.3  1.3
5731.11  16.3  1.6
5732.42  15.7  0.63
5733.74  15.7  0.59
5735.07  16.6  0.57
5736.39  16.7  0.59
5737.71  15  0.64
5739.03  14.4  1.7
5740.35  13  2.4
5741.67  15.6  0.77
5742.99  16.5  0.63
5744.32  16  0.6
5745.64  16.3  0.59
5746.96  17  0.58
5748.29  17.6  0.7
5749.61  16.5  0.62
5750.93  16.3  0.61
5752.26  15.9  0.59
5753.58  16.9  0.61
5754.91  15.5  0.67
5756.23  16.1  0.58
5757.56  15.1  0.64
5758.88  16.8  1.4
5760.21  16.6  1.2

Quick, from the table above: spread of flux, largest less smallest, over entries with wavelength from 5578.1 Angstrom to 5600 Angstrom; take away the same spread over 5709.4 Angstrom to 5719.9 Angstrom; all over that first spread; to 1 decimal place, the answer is -0.9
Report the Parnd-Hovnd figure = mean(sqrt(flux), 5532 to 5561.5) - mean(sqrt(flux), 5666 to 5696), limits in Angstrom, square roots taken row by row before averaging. 0.06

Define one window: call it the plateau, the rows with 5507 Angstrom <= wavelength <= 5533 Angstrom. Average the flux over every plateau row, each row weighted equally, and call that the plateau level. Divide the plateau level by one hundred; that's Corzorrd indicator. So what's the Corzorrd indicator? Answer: 0.165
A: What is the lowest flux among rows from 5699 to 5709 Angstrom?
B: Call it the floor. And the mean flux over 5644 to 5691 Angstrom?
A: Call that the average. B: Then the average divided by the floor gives 1.03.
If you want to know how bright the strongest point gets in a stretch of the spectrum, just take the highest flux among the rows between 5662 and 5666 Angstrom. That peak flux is 15.5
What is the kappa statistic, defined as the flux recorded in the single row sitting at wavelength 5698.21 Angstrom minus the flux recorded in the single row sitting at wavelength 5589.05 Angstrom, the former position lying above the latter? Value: -0.9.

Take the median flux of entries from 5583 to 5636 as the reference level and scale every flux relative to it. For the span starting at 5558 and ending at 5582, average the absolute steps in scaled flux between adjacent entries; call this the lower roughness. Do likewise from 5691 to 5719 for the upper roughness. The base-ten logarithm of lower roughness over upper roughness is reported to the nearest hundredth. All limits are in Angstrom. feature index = -0.19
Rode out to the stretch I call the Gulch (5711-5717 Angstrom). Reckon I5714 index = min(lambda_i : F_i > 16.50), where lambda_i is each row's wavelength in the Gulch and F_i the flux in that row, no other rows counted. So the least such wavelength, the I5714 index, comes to 5711.34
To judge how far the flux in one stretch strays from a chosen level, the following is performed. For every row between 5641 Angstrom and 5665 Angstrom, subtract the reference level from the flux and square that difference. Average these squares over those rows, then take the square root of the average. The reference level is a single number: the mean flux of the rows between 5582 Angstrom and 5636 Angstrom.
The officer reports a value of 1.01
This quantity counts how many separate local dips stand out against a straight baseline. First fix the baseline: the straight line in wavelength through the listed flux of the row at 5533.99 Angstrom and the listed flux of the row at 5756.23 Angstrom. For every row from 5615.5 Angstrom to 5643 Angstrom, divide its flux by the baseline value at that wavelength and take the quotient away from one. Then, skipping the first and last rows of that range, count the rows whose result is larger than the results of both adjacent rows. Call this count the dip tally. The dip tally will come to 5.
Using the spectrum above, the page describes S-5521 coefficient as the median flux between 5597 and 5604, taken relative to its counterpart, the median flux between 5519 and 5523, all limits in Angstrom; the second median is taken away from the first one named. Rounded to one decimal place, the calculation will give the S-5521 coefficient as -0.7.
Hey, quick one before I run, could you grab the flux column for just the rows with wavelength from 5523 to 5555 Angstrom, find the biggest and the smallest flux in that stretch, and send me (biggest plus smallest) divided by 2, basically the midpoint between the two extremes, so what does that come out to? 16.8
